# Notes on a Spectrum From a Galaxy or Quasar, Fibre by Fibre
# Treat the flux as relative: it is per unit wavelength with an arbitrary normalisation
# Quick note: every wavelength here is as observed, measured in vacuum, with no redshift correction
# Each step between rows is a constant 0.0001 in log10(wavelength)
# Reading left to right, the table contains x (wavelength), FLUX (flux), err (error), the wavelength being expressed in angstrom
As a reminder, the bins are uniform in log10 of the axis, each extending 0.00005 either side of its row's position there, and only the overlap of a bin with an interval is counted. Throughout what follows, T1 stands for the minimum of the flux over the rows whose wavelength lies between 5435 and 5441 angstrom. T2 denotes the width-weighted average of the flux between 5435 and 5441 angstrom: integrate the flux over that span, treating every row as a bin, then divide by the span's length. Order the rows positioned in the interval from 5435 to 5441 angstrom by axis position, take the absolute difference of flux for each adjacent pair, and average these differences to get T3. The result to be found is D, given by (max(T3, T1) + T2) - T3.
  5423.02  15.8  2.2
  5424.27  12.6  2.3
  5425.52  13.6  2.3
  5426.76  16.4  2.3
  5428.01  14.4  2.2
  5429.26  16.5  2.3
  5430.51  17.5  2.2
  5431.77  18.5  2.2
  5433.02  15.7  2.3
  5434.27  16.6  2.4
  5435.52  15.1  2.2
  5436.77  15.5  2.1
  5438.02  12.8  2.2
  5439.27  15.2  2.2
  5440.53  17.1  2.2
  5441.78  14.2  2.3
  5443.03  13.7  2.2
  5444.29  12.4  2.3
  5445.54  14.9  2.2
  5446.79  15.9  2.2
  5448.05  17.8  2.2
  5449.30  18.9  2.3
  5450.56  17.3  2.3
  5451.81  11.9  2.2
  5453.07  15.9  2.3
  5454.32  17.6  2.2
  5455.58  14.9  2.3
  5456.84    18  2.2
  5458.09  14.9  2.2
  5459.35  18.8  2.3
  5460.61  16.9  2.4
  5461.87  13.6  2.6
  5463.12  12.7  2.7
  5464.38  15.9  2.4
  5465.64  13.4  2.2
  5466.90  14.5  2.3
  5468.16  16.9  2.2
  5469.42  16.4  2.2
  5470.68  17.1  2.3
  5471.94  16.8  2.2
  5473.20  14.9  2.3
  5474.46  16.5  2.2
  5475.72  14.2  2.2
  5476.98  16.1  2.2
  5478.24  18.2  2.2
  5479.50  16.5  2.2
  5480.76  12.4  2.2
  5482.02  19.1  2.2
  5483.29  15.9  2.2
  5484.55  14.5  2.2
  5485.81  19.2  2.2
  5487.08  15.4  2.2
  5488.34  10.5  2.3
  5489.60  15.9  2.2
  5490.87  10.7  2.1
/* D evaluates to 26.0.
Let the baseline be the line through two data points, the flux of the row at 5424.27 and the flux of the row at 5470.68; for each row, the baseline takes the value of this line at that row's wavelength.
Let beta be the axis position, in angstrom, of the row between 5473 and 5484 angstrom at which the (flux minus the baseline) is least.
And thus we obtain 5480.76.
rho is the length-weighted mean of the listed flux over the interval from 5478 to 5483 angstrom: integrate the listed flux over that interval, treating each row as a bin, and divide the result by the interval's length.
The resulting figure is 16.37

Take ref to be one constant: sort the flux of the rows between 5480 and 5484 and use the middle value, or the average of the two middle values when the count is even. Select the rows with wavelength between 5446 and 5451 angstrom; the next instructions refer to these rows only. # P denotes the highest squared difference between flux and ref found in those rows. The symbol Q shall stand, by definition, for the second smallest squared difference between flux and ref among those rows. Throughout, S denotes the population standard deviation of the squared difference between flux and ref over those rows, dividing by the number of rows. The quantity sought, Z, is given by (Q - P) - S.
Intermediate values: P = 9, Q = 1.96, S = 3.3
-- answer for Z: -10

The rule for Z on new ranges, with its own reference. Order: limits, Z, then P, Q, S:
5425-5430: -7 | 5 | 0.36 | 2.0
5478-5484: -17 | 12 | 0.36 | 5.0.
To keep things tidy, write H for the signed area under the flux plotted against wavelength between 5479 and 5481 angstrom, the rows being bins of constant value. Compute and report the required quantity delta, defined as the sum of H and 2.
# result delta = 31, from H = 29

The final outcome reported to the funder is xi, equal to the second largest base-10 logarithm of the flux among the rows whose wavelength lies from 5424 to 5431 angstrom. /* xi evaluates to 1.22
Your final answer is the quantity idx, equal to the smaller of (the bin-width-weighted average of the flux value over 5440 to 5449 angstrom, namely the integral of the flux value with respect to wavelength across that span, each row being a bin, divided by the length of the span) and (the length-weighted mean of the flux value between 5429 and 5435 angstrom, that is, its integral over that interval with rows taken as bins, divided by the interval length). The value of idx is 15.3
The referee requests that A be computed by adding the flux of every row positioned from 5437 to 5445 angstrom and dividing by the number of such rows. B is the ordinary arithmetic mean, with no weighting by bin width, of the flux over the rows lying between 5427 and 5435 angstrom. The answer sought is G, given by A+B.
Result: 30.8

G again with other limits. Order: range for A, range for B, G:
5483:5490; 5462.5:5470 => 30.2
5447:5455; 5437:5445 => 30.8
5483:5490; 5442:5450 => 30.8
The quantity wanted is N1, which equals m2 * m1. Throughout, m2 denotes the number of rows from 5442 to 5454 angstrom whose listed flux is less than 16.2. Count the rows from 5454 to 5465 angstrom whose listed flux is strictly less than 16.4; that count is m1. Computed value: 30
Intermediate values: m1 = 5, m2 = 6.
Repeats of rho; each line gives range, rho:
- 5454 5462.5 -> 16.33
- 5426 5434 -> 16.46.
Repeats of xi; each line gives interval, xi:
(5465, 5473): 1.23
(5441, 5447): 1.17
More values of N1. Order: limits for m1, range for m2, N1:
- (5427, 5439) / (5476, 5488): 25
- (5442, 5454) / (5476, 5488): 30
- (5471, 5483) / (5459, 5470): 20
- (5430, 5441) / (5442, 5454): 30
